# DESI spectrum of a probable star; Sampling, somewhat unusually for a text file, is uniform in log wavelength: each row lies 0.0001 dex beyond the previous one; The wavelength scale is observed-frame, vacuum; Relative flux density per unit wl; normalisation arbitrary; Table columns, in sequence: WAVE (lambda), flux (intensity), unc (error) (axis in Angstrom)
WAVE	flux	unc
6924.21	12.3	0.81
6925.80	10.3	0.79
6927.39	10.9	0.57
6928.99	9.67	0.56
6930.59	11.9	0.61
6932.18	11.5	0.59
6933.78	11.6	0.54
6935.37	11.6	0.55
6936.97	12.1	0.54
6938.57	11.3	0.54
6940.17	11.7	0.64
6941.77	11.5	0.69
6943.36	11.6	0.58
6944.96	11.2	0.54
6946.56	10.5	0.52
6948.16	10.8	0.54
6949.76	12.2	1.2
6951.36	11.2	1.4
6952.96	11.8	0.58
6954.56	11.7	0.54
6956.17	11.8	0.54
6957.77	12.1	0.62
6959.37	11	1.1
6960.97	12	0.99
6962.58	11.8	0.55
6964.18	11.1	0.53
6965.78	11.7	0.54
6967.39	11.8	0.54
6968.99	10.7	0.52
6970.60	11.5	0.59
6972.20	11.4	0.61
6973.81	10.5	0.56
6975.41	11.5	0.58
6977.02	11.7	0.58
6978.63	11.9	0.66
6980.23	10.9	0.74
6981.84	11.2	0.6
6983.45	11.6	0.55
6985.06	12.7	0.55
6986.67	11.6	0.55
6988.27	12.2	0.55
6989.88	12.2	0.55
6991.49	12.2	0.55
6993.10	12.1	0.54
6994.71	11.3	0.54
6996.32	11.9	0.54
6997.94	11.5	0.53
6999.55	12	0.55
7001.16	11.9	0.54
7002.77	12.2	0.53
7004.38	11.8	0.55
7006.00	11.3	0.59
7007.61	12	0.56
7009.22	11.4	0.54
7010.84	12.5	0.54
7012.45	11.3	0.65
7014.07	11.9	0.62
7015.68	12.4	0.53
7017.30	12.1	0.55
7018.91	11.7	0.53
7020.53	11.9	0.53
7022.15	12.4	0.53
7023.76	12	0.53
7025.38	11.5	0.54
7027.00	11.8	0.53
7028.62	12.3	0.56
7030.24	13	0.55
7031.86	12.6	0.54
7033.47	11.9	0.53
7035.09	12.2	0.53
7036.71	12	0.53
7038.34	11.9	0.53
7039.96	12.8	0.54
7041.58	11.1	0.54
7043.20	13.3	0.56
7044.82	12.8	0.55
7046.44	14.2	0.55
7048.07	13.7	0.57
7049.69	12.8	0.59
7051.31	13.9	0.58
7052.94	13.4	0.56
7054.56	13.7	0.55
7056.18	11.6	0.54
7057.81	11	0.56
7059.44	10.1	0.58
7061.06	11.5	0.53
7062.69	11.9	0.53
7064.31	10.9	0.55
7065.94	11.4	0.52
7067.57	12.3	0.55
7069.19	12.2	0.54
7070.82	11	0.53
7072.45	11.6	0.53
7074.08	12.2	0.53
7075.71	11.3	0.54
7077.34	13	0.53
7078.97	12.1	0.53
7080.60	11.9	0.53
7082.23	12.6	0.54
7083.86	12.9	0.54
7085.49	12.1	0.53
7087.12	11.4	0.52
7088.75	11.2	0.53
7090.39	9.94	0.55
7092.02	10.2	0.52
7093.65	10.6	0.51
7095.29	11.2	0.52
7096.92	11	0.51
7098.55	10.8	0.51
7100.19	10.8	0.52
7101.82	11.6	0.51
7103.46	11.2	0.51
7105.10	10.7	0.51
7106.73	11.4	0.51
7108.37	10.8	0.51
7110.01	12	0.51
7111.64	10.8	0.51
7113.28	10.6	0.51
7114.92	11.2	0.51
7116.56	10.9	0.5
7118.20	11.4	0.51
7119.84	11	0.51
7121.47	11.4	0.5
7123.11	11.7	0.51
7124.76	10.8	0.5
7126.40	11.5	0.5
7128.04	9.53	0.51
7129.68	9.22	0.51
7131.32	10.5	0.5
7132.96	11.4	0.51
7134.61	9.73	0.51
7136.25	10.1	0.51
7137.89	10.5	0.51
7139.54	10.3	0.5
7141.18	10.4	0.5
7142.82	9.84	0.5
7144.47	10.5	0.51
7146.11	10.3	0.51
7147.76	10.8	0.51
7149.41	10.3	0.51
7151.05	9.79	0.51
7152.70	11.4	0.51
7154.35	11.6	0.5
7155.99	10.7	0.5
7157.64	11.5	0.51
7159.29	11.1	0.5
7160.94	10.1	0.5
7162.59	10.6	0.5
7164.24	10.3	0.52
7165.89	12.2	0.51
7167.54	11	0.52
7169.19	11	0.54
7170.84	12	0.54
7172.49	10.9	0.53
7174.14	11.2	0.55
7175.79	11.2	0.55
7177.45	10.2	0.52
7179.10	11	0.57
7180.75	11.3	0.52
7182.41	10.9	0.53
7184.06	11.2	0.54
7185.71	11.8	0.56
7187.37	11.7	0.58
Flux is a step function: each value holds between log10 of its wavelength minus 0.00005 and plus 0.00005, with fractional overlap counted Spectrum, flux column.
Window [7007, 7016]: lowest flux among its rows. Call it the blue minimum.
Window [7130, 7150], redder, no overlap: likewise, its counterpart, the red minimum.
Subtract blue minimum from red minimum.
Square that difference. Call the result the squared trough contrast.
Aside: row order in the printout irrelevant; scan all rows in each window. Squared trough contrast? 2.5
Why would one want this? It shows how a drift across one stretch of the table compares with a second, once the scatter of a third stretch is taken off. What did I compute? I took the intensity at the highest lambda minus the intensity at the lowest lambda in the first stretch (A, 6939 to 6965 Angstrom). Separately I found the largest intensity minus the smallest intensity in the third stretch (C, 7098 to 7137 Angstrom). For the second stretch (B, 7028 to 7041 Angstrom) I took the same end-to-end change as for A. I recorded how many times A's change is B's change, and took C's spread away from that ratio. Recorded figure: -4.0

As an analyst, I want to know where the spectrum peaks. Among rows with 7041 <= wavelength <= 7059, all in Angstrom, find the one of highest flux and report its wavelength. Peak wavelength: 7046.44 Angstrom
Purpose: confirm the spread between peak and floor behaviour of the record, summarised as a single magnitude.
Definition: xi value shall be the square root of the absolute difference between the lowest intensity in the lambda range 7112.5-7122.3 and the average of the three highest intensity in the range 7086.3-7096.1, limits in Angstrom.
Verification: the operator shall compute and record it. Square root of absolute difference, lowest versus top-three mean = 0.82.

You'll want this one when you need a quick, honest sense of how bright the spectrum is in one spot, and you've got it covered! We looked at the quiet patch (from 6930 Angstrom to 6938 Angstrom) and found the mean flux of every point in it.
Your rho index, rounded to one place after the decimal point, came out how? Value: 11.7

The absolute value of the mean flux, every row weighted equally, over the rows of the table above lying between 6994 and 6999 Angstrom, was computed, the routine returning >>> 11.6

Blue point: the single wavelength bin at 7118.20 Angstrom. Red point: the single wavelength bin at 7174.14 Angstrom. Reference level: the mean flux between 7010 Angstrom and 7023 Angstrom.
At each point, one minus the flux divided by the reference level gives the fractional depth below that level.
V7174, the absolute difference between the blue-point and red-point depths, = 0.017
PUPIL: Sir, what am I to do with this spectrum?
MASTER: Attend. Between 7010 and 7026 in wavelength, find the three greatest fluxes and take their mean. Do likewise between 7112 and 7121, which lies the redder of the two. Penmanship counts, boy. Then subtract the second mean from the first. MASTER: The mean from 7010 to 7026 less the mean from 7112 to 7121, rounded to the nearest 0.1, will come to 1.2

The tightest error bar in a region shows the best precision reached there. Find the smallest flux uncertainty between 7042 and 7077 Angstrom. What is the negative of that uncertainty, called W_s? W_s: -0.520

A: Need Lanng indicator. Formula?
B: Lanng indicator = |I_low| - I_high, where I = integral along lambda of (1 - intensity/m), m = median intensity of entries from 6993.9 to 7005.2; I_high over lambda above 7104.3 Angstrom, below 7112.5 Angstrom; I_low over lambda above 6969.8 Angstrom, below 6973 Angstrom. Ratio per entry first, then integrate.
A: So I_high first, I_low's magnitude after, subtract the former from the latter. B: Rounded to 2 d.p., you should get -0.40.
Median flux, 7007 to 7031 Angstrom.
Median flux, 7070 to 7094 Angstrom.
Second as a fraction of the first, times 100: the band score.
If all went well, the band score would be 97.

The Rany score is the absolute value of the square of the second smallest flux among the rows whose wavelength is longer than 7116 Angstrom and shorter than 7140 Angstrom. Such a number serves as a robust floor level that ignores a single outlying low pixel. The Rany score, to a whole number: 91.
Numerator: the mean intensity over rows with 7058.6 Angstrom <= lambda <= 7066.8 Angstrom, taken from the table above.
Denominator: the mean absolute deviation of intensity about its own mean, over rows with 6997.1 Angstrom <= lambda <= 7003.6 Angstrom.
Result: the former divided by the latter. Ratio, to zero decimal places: 56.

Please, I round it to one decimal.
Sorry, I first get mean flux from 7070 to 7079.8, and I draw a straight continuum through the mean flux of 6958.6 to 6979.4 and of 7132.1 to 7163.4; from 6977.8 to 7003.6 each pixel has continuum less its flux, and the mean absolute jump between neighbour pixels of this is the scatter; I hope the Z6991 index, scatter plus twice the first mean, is 24.2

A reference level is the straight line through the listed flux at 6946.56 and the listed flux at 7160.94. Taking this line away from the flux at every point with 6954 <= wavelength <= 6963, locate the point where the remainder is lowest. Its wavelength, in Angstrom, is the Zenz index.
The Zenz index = 6959.37 Angstrom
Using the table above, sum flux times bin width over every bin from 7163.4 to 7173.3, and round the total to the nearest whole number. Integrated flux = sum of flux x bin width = 111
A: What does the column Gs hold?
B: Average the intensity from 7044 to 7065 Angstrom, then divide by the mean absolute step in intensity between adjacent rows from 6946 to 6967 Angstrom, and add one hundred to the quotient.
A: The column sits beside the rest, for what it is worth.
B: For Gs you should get 120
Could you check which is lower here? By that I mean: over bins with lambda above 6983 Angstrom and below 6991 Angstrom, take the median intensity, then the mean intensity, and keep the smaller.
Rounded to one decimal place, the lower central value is 12.1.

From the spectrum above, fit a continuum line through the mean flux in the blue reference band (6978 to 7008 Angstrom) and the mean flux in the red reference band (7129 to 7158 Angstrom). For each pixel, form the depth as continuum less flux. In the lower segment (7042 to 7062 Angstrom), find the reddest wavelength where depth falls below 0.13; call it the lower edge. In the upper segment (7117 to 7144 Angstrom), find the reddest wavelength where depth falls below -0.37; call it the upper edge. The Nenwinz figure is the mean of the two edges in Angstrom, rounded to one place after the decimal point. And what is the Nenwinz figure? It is 7097.0 Angstrom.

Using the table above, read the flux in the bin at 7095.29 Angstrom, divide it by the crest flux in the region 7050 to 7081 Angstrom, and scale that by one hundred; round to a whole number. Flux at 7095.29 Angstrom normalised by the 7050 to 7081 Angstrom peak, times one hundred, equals 81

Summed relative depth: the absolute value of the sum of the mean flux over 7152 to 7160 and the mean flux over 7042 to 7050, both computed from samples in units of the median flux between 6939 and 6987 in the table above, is 2.12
